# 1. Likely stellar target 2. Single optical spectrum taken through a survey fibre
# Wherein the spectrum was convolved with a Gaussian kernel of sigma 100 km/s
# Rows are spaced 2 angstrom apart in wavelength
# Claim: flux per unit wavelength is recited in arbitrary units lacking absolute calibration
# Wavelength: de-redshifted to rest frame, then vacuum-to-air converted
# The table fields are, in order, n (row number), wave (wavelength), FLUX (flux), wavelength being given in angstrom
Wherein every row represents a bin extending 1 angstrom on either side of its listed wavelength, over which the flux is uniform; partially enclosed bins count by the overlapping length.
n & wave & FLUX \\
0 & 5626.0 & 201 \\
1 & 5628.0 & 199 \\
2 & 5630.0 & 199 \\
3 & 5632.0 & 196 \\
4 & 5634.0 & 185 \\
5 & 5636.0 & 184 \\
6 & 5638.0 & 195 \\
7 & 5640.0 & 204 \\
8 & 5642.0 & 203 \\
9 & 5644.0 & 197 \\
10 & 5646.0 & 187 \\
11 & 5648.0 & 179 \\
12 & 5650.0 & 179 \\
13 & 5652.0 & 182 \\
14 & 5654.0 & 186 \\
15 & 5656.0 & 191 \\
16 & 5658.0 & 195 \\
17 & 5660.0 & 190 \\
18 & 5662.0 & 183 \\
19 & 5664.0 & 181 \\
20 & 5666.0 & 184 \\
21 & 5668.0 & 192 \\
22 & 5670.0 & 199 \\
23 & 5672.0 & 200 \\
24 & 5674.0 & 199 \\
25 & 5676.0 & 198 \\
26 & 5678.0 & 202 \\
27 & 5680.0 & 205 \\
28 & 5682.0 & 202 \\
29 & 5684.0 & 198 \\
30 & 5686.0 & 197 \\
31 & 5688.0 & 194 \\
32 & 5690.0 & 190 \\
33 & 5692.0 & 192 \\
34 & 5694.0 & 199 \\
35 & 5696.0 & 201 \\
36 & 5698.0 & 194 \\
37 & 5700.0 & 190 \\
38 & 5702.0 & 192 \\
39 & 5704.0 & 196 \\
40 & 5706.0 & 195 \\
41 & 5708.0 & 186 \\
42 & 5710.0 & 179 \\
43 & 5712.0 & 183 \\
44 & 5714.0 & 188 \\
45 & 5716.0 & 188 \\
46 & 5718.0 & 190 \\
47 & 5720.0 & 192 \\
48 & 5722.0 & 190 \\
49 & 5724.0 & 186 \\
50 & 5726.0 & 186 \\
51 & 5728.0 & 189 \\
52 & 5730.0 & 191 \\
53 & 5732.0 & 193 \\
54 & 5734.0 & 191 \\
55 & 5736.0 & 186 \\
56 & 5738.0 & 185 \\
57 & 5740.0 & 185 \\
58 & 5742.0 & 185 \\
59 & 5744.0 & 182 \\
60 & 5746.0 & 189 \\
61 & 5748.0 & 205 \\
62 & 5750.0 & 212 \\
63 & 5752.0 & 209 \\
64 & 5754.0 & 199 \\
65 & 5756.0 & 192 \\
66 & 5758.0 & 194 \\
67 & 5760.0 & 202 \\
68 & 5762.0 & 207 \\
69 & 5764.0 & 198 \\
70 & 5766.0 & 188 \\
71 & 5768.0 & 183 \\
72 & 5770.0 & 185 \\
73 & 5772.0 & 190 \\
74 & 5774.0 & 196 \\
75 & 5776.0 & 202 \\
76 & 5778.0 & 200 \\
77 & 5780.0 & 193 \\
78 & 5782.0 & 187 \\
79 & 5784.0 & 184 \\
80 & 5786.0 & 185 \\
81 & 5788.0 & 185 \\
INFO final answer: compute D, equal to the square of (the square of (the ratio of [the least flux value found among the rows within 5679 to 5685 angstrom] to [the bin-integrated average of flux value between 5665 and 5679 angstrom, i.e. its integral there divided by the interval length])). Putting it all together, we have 1.04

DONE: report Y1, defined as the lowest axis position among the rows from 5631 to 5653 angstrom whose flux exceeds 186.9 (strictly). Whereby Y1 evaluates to 5632.0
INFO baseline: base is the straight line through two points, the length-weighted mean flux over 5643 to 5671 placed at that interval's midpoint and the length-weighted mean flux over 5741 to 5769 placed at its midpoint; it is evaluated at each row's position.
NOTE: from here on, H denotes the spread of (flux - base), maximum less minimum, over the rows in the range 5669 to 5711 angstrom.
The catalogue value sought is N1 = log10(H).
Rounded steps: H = 28.6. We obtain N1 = 1.46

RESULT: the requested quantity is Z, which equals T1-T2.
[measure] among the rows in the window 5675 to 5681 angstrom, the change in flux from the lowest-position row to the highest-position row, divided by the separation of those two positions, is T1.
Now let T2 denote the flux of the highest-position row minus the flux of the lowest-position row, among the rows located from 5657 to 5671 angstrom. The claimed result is -2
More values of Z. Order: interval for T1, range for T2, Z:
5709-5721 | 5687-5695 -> -4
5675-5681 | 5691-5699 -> 0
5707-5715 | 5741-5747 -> -4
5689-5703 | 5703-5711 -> 17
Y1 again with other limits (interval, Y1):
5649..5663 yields 5656.0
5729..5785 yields 5730.0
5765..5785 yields 5766.0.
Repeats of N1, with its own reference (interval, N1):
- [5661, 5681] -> 1.35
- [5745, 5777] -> 1.49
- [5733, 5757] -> 1.47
